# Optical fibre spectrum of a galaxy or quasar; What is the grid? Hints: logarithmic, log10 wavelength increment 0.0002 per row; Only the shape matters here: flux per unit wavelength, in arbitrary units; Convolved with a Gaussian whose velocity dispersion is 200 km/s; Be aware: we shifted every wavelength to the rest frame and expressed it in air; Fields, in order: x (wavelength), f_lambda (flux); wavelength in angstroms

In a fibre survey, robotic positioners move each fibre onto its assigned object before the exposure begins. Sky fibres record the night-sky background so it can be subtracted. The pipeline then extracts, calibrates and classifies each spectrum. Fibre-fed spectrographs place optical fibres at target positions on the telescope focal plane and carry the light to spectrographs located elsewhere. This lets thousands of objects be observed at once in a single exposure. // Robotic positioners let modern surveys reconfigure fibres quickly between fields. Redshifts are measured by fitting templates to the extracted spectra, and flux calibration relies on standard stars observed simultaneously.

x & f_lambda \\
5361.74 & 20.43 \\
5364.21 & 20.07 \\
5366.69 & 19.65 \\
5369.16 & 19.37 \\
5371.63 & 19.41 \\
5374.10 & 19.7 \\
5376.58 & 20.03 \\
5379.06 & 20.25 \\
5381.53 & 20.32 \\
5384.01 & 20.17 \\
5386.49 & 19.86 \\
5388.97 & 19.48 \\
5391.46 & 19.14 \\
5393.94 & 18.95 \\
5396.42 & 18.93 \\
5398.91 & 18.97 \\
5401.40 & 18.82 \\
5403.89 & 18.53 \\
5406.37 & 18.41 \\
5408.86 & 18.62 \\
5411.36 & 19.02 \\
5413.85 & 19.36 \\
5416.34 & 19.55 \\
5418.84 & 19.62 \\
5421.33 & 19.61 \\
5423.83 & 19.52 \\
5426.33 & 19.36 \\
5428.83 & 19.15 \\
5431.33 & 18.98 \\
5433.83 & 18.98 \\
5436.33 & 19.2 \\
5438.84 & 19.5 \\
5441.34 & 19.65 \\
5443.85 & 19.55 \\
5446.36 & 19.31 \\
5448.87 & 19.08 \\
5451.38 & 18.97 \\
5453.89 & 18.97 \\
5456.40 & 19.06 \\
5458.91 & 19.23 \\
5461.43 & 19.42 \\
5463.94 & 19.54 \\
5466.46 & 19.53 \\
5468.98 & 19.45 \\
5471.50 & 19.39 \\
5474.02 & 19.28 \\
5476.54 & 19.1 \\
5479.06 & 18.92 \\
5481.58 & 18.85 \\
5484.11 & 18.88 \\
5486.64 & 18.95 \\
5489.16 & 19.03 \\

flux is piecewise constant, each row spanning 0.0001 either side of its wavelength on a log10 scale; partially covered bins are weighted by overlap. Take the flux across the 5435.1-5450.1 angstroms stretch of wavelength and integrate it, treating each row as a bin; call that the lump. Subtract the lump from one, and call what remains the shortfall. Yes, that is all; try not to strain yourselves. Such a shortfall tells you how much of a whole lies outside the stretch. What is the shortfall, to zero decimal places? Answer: -290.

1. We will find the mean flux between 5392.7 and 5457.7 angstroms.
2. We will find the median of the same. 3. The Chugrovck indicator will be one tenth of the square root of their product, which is 1.91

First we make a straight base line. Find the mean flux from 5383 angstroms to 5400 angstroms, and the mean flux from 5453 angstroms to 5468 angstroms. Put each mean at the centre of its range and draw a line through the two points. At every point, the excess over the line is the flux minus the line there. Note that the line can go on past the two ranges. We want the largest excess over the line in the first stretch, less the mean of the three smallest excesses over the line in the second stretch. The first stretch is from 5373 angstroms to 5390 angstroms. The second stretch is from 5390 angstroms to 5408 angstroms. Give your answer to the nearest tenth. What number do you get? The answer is 1.7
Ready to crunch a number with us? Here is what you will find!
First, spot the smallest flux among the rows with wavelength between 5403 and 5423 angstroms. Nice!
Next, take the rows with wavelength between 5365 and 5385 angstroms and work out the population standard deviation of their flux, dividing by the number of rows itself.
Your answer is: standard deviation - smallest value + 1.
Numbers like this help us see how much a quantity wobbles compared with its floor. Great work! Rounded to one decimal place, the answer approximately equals -17.1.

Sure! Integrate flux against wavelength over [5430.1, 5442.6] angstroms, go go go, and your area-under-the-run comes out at 241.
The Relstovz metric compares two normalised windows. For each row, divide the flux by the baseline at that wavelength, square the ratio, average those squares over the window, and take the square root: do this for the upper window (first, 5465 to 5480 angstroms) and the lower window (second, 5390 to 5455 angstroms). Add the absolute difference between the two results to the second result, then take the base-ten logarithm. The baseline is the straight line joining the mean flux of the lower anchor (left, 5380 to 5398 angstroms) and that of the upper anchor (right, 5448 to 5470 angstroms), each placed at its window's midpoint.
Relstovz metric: 0.002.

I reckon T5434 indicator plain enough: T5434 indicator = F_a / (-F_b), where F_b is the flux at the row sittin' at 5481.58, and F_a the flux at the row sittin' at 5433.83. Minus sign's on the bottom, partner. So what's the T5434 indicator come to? -1.01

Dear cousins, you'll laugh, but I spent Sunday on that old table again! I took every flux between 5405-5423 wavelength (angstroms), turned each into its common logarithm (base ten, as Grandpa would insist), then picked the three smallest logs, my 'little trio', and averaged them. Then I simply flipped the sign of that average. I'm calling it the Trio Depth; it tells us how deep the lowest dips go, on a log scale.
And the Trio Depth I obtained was -1.271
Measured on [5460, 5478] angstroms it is -1.285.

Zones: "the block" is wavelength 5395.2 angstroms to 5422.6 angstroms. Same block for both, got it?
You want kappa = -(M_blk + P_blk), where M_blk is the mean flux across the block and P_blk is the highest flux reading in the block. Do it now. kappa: -38.7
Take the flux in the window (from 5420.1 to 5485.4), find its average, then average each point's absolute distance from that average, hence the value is 0.22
